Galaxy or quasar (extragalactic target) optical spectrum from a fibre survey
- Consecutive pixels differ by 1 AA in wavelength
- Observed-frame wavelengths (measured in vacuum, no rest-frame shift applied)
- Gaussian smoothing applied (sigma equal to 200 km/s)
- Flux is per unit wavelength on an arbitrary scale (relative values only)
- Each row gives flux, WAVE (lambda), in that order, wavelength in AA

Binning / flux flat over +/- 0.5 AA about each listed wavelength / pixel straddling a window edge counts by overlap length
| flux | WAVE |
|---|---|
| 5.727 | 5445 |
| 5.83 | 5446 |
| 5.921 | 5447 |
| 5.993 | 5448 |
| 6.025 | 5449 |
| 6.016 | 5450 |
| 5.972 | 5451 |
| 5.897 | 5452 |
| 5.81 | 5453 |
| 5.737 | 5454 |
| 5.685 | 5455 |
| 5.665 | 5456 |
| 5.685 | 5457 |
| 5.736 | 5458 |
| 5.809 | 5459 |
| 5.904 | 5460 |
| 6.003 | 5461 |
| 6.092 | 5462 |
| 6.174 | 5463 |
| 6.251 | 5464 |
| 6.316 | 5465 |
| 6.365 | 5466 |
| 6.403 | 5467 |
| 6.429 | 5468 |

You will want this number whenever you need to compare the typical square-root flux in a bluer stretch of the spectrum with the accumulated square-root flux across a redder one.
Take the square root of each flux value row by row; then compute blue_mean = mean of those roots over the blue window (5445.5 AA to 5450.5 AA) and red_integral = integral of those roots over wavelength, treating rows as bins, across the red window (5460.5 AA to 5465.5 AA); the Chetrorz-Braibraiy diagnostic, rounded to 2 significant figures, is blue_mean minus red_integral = -10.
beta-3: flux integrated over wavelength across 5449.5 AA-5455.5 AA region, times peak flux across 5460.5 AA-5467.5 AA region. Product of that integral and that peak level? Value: 225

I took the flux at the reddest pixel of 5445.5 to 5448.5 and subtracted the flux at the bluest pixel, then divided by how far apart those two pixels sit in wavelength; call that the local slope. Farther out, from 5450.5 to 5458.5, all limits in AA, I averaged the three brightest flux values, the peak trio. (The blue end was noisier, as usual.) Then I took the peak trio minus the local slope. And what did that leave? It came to 5.81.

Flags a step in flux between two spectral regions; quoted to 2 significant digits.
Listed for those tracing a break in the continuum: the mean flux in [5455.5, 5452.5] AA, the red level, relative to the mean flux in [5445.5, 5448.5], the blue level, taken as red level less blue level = -0.17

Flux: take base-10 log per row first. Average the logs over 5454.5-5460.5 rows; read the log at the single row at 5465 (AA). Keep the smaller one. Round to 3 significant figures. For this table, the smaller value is 0.759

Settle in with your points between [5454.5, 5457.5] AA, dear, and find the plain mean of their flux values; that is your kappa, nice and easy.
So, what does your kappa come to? 5.68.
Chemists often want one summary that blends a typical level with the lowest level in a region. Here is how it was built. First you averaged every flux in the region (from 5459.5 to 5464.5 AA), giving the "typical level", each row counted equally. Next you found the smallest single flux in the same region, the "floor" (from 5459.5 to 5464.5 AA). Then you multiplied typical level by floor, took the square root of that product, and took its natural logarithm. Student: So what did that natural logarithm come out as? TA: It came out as 1.79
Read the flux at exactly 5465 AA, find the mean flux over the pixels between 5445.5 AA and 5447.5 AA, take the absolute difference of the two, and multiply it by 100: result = 44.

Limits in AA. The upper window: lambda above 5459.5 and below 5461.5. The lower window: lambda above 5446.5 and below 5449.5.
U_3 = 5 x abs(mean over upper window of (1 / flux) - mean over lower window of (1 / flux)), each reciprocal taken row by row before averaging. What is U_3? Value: 0.00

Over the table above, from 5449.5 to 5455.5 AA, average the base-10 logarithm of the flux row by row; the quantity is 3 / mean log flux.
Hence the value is 3.91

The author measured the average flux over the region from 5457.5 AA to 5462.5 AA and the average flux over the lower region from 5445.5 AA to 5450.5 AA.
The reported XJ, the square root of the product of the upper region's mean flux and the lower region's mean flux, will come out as 5.93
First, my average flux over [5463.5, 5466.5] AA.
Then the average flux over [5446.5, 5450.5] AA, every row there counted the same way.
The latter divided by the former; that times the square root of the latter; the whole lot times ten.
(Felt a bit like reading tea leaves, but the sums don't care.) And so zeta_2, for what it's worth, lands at 23.2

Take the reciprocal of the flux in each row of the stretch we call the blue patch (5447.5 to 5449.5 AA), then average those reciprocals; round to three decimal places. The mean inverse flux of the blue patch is 0.166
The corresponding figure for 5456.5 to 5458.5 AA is 0.175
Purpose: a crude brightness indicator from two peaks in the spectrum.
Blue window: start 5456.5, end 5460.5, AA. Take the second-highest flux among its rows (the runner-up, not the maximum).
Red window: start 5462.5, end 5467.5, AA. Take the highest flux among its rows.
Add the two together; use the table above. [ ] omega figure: 12.2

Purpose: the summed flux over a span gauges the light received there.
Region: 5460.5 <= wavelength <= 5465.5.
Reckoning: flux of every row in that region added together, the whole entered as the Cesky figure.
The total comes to 30.8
